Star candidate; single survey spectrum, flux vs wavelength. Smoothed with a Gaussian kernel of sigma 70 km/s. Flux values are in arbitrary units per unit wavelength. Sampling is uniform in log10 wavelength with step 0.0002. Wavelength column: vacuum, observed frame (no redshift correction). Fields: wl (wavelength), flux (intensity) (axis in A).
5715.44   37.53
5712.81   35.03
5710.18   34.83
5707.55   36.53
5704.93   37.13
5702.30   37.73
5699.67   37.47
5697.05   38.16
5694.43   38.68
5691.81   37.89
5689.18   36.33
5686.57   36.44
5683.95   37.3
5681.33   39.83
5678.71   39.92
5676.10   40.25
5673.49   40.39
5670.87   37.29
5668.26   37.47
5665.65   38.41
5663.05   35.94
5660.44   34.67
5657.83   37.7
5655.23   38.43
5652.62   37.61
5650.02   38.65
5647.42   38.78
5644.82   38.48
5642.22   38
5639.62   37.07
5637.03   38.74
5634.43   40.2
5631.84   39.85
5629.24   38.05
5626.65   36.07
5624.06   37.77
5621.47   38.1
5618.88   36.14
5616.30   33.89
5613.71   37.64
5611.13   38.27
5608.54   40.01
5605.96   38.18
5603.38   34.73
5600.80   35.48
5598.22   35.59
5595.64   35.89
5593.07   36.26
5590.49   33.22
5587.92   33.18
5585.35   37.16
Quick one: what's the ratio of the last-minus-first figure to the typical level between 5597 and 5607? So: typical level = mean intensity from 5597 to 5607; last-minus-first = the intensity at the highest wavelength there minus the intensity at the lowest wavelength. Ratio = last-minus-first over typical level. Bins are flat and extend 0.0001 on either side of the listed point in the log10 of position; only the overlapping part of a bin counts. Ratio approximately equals 0.07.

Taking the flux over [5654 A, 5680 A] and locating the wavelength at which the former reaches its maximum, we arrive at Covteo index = 5673.49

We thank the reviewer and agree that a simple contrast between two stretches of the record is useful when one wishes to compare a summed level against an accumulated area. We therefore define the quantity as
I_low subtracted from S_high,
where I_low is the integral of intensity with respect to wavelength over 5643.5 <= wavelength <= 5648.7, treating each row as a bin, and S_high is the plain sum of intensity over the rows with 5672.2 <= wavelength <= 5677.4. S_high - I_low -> -120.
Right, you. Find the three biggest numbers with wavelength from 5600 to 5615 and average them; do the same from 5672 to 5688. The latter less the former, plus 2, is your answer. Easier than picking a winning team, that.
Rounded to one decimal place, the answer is 3.4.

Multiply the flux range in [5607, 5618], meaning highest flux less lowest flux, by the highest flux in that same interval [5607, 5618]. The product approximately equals 245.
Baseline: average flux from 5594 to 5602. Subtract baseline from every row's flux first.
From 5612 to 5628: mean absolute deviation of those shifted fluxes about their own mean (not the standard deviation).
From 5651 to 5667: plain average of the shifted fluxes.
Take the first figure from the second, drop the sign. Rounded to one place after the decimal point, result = 0.2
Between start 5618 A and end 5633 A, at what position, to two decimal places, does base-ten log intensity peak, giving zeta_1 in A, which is 5631.84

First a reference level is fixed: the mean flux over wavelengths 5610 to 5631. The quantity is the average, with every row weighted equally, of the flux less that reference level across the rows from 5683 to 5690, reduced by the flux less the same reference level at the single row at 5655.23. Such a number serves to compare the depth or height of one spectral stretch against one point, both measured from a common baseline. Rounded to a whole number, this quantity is -2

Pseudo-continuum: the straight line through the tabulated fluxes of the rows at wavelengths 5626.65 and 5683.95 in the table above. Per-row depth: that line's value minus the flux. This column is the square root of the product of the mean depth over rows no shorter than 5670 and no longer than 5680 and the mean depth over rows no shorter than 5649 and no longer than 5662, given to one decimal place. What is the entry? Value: 1.3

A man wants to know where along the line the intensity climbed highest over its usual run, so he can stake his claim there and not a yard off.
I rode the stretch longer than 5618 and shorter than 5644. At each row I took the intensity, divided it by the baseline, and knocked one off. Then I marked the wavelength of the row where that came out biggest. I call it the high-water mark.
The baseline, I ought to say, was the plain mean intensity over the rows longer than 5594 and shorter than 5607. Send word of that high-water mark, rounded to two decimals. 5634.43 A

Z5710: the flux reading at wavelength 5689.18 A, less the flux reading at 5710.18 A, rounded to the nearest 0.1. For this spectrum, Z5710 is 1.5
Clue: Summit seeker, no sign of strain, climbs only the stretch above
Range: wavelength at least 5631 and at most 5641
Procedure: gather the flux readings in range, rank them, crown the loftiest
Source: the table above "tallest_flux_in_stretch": 40.2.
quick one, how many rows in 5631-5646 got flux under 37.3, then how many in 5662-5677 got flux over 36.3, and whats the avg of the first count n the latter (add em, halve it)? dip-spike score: 3.0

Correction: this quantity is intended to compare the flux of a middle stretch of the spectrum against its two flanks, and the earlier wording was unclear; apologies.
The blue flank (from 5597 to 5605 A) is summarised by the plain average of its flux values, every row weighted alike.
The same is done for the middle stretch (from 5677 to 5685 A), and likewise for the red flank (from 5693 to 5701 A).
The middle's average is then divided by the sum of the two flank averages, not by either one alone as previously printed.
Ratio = 0.532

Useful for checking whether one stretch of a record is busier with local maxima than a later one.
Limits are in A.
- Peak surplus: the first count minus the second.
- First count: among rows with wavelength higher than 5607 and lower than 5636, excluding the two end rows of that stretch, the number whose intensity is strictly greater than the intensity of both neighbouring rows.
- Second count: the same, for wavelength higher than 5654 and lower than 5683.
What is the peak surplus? -1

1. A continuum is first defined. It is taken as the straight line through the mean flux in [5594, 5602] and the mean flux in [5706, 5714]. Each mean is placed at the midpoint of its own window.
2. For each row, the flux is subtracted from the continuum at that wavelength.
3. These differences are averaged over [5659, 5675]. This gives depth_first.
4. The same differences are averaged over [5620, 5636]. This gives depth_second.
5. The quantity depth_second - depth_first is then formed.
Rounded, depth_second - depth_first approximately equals -0.9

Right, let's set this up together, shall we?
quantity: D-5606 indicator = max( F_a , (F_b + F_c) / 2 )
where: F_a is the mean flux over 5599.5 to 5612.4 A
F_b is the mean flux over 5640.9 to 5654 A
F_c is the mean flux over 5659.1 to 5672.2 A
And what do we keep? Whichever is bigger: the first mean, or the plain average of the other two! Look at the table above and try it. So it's 37.5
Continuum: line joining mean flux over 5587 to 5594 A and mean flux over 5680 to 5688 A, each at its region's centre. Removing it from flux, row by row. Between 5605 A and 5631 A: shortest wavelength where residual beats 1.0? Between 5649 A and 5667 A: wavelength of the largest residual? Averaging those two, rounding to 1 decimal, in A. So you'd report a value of 5628.0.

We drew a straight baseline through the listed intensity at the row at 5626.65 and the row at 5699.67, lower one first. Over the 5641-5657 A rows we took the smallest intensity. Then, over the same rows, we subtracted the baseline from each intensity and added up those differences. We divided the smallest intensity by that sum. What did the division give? 3.4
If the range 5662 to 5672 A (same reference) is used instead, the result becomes 20.7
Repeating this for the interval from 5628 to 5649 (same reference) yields 2.0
